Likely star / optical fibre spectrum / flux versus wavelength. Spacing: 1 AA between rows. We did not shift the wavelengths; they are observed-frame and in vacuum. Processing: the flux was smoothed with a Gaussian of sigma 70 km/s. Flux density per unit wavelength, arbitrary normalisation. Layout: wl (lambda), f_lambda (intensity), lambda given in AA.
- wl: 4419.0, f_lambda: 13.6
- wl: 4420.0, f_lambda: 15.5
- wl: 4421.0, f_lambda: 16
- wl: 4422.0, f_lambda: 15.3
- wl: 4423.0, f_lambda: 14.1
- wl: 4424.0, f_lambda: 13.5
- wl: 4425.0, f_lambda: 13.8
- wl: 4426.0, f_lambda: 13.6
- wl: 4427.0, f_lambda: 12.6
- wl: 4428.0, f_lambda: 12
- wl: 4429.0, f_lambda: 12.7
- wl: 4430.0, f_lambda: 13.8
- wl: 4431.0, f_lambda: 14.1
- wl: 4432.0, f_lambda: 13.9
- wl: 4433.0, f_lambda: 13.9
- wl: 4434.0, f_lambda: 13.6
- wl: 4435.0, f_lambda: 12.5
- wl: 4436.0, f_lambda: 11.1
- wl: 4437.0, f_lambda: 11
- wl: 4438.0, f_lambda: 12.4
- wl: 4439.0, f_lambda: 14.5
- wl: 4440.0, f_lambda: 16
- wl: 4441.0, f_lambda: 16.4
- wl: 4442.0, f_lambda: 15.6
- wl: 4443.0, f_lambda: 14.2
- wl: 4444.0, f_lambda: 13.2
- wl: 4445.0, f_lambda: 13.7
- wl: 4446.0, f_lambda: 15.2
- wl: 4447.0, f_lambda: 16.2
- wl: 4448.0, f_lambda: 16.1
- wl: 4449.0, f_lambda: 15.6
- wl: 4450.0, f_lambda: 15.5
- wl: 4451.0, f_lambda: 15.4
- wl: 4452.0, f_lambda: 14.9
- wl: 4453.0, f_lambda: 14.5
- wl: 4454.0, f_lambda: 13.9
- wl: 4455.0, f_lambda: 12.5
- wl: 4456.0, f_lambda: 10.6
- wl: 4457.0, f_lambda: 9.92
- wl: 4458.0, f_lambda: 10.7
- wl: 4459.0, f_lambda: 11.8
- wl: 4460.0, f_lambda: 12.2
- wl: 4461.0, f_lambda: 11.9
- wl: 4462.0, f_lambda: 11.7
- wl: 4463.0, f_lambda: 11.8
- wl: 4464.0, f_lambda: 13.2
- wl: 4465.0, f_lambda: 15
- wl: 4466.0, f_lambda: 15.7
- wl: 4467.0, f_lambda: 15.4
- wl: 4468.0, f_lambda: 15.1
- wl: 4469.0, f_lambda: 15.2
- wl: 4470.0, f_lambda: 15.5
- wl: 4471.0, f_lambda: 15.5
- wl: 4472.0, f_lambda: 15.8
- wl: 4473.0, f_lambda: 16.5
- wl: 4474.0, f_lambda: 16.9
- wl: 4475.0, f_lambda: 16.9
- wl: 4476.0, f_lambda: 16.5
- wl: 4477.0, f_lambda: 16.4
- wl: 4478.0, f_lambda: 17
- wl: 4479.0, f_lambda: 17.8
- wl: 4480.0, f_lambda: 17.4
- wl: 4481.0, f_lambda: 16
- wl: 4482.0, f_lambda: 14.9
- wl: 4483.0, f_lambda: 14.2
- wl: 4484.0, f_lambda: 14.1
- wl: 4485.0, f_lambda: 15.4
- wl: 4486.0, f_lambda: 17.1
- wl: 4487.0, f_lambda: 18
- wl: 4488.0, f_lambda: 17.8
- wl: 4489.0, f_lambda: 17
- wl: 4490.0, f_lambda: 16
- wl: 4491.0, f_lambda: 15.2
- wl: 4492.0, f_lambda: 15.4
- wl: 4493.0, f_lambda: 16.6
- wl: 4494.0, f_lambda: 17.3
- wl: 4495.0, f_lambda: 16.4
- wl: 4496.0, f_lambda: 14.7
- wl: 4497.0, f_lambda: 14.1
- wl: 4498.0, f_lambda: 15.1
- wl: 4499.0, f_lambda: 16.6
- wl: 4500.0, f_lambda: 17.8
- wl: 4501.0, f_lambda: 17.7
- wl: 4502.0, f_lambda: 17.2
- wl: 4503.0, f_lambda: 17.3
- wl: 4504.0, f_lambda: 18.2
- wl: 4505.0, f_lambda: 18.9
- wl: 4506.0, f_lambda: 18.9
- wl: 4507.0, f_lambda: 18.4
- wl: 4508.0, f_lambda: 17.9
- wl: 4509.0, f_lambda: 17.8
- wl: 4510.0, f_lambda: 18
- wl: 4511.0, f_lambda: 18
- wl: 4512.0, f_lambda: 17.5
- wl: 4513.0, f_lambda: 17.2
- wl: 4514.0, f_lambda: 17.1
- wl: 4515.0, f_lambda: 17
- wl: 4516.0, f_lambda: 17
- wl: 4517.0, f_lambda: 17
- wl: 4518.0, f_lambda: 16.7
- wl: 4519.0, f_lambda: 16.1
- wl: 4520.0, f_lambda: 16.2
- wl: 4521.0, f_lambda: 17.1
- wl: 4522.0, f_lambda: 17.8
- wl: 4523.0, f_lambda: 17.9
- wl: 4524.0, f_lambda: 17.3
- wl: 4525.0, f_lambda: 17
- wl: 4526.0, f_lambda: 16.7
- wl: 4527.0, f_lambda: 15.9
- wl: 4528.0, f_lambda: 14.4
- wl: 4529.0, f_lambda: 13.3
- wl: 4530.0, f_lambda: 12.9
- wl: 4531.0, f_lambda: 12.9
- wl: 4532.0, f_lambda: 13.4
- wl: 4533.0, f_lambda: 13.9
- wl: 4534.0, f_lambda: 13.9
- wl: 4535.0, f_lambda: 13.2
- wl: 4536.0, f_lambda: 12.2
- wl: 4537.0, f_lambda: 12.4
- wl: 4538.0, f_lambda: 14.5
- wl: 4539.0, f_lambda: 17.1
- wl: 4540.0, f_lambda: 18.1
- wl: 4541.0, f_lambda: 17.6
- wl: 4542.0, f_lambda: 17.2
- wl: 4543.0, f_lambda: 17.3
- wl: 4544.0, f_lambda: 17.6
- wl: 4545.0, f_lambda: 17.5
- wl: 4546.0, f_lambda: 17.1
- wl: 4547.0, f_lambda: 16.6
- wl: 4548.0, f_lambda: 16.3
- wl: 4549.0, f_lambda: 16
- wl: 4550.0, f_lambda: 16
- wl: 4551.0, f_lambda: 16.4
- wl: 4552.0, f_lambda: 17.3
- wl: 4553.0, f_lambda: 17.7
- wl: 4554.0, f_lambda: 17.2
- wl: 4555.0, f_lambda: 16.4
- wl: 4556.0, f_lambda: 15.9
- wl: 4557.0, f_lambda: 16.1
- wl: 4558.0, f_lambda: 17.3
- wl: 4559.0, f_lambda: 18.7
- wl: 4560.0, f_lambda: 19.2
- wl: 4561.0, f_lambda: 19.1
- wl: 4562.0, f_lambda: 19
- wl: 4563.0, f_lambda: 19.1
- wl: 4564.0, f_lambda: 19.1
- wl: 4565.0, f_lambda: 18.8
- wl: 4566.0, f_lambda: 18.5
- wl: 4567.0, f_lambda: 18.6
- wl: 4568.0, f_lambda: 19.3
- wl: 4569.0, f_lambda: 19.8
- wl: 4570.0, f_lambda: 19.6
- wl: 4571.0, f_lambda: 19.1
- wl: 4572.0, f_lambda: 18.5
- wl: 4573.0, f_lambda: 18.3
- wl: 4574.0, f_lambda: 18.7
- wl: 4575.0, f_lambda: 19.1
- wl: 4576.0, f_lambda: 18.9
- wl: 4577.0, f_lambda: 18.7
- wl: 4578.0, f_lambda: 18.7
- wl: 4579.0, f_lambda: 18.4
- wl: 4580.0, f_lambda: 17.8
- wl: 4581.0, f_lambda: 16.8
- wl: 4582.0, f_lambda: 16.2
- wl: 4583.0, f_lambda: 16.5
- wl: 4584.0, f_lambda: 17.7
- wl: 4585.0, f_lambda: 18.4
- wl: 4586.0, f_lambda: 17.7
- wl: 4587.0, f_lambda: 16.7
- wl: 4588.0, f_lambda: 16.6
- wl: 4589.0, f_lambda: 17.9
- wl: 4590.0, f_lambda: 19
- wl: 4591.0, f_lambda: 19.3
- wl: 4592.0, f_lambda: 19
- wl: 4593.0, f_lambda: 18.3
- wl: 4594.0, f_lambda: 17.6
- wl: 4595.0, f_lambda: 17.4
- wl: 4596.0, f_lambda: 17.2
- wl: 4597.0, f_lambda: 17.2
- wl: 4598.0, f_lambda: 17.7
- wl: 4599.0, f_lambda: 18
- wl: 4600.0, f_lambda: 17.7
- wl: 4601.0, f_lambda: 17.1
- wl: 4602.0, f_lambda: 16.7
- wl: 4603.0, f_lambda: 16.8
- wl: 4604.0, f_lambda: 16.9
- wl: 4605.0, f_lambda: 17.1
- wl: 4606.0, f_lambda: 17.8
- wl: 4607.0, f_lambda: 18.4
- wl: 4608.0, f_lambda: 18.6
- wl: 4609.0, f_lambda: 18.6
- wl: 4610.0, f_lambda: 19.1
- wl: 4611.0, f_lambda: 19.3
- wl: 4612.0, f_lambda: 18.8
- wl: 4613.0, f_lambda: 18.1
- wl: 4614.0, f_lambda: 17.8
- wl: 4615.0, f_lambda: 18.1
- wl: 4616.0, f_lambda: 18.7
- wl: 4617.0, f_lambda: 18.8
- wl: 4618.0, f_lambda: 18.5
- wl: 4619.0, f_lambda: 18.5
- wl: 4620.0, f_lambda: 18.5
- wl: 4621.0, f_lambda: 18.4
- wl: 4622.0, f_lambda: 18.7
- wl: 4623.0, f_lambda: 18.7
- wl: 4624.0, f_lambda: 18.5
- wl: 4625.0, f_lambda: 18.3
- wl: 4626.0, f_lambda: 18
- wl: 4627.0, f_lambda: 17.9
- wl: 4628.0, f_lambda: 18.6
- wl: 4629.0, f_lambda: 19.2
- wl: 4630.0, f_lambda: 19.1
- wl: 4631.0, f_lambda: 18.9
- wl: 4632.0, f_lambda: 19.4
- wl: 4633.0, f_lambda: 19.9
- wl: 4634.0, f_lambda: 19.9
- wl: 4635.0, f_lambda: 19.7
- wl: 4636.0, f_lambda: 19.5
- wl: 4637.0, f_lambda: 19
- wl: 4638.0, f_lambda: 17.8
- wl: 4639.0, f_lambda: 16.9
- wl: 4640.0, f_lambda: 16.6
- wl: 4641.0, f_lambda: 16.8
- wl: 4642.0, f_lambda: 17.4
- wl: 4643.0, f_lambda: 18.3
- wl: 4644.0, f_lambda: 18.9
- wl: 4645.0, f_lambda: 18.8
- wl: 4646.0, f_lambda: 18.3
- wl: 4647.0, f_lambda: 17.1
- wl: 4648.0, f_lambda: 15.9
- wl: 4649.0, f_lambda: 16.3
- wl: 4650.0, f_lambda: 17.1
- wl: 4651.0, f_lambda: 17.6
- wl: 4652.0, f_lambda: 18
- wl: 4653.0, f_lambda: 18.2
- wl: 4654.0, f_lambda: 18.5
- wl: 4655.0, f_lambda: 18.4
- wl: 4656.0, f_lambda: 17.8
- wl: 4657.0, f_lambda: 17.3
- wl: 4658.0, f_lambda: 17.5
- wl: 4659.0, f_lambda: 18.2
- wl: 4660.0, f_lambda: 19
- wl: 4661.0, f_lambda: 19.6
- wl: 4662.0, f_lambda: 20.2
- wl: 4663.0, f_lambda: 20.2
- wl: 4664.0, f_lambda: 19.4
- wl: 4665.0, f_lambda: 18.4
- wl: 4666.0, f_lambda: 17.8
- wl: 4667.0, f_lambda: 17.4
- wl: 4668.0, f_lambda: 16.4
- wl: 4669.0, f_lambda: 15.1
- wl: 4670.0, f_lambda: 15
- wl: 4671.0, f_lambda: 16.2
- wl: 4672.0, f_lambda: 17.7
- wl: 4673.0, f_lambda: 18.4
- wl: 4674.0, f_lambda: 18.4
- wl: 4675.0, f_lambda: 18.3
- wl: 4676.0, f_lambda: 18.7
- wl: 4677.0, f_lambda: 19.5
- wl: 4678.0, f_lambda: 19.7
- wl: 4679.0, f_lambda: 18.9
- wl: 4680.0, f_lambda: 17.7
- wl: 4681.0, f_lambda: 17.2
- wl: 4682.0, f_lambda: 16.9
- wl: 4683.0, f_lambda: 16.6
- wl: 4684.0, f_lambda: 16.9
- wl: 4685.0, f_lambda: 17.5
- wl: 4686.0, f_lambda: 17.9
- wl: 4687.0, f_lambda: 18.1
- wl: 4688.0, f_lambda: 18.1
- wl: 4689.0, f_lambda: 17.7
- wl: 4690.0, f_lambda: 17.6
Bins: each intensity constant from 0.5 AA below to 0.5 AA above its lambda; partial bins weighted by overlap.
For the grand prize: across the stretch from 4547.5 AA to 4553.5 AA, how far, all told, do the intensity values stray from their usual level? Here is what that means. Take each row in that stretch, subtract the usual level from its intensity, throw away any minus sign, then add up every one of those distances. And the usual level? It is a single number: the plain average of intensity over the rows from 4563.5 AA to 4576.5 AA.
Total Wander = 14.0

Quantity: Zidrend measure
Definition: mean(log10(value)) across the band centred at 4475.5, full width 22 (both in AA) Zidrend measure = 1.20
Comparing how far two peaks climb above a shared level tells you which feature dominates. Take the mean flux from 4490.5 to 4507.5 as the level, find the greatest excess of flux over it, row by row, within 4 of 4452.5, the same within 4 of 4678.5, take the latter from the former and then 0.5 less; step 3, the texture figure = -4.6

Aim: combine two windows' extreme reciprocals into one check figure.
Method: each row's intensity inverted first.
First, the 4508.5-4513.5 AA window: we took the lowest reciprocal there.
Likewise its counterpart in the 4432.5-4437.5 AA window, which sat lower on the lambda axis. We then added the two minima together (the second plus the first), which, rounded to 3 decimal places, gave 0.127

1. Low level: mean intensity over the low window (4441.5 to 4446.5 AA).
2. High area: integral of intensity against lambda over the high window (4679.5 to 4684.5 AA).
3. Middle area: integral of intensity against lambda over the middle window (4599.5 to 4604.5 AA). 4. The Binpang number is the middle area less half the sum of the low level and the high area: 35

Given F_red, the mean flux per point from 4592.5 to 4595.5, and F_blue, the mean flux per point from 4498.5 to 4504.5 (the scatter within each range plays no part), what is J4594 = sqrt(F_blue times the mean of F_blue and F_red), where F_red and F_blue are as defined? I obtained 17.5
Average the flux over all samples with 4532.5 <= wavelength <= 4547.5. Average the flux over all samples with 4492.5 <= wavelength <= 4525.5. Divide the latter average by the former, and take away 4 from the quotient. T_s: -2.91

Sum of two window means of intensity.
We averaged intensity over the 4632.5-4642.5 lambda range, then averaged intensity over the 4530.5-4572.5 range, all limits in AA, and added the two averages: 35.3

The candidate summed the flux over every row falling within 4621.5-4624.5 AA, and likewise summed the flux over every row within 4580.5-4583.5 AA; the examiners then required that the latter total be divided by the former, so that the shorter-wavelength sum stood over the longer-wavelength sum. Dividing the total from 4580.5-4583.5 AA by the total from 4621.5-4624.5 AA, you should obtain 0.89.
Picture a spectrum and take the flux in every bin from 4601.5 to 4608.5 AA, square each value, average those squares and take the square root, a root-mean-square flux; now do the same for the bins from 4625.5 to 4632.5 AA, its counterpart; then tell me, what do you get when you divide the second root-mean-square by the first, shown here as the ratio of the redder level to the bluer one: 1.07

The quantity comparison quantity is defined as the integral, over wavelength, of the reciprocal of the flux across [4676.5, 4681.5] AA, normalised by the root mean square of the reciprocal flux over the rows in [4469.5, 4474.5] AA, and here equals 4.32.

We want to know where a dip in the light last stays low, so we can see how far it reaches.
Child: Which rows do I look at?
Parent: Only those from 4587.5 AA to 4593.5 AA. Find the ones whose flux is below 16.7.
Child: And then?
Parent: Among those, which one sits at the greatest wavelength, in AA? 4588.0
